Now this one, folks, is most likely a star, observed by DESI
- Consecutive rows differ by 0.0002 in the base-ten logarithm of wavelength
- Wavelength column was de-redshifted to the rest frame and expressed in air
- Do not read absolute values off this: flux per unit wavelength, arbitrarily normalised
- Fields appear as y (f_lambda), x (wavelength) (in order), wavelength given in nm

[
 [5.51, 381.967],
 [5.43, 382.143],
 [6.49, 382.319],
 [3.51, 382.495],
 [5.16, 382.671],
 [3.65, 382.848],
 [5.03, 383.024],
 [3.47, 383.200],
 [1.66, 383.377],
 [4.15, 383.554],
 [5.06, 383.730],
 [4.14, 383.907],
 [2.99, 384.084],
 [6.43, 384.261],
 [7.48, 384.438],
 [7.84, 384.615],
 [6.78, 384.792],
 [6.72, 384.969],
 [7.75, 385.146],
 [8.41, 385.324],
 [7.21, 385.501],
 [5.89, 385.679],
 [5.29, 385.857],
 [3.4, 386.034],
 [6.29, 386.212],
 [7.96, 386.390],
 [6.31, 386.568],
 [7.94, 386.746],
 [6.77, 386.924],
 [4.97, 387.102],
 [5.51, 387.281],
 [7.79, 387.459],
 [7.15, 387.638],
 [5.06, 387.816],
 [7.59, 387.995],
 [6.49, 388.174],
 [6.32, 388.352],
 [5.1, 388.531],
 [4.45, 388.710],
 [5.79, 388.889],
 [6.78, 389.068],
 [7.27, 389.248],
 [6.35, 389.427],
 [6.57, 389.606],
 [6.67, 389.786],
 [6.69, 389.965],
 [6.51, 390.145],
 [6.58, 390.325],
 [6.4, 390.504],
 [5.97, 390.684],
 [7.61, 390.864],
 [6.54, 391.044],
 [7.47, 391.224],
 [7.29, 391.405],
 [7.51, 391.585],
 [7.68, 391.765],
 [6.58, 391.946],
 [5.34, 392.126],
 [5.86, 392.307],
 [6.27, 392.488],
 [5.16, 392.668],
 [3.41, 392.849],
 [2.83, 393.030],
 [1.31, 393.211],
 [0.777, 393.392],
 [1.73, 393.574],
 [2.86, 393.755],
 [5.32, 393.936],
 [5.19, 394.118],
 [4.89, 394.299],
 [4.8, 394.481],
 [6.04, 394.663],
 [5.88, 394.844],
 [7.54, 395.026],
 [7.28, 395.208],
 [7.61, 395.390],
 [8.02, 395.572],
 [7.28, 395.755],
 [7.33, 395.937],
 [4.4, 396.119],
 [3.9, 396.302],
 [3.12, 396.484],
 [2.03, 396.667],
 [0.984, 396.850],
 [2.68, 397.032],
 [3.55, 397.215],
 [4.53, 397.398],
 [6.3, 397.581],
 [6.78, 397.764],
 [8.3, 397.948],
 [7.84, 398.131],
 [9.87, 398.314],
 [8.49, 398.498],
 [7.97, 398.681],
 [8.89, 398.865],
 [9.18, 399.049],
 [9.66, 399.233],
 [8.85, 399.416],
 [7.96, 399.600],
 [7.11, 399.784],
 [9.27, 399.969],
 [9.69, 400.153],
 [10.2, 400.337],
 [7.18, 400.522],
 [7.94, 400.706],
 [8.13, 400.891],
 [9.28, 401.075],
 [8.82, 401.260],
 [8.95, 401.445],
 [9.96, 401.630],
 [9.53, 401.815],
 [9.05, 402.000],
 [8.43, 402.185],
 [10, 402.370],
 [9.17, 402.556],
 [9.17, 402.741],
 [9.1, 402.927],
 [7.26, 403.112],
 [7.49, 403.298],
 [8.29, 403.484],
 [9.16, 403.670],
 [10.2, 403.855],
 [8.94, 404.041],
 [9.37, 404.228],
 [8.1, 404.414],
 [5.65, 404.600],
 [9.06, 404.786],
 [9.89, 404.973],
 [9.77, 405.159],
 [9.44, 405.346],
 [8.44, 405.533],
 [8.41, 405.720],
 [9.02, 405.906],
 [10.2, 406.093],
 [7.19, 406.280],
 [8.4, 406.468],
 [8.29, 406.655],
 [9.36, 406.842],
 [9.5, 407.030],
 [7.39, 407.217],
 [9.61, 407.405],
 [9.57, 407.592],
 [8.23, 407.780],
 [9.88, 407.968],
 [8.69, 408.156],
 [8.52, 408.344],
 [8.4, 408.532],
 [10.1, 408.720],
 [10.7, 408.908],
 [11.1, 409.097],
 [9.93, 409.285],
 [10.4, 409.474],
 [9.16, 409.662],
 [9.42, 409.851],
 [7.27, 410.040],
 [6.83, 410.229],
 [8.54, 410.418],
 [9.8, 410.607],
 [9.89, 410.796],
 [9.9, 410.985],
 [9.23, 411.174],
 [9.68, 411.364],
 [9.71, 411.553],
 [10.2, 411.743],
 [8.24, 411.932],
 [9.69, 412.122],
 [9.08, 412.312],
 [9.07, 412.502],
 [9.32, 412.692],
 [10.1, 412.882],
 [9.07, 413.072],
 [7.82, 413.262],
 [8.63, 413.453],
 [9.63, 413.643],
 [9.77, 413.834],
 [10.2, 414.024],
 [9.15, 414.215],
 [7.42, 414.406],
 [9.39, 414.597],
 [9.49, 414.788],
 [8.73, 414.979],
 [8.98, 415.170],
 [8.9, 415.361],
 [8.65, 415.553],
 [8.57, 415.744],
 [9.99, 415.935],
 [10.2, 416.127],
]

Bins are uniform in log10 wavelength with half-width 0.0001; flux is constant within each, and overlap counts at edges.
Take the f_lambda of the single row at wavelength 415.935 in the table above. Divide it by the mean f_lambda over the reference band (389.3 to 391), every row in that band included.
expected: 1.51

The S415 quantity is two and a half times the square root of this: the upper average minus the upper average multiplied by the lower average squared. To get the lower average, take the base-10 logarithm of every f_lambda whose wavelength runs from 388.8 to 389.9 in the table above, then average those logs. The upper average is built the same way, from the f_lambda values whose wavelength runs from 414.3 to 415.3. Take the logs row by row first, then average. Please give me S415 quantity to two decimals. 1.40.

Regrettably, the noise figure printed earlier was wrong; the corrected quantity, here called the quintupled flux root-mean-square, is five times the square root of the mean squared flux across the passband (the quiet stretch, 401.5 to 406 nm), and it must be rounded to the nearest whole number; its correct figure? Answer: 45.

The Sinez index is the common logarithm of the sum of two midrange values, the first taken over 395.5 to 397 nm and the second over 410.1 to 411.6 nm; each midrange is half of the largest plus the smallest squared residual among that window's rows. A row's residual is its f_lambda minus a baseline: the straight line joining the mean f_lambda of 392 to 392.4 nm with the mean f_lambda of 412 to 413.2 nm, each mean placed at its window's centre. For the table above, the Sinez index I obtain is 1.25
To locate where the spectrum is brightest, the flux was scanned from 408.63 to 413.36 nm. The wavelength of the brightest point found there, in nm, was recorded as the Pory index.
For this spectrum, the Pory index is 409.097 nm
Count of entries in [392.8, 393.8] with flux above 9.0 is 0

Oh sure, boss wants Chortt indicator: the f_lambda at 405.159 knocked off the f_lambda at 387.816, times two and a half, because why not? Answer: -12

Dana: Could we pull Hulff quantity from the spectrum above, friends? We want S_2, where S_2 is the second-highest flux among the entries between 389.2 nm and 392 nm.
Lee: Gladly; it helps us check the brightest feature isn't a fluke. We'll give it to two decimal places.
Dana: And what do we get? 7.61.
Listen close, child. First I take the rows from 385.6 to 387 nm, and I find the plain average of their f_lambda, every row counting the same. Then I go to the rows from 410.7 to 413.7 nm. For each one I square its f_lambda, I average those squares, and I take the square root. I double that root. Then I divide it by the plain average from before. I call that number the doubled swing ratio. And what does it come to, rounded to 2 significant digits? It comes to 3.0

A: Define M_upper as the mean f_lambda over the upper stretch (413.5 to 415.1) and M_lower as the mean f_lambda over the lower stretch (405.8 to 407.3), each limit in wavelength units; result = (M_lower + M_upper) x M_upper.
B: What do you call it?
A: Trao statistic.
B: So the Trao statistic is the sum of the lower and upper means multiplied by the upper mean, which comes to 165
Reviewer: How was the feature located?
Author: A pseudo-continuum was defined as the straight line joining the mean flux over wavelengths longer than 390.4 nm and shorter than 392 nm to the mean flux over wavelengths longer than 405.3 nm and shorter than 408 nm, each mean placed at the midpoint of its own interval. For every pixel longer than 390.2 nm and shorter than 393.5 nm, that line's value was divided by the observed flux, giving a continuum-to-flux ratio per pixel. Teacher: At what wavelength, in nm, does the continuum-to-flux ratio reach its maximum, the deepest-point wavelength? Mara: 393.392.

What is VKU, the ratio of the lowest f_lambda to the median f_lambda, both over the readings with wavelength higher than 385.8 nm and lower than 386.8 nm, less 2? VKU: -1.46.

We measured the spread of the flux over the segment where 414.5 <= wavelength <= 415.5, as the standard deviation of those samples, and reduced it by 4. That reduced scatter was -3.7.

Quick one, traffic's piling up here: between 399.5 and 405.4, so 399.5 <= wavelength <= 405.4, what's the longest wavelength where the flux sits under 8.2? 404.600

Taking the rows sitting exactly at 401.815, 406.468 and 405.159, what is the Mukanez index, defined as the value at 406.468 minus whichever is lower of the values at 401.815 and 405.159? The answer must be -1.1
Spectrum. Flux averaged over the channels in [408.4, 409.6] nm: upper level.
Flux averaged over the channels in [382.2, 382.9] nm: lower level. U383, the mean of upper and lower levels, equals 7.4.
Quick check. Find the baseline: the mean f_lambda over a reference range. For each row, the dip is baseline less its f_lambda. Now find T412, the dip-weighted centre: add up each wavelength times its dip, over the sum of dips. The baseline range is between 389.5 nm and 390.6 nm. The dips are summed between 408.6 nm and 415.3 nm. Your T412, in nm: 411.77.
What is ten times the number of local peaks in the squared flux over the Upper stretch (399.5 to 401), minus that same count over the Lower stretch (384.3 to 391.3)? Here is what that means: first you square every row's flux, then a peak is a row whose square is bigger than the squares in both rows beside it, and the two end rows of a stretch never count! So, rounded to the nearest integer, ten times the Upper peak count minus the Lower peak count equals 0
